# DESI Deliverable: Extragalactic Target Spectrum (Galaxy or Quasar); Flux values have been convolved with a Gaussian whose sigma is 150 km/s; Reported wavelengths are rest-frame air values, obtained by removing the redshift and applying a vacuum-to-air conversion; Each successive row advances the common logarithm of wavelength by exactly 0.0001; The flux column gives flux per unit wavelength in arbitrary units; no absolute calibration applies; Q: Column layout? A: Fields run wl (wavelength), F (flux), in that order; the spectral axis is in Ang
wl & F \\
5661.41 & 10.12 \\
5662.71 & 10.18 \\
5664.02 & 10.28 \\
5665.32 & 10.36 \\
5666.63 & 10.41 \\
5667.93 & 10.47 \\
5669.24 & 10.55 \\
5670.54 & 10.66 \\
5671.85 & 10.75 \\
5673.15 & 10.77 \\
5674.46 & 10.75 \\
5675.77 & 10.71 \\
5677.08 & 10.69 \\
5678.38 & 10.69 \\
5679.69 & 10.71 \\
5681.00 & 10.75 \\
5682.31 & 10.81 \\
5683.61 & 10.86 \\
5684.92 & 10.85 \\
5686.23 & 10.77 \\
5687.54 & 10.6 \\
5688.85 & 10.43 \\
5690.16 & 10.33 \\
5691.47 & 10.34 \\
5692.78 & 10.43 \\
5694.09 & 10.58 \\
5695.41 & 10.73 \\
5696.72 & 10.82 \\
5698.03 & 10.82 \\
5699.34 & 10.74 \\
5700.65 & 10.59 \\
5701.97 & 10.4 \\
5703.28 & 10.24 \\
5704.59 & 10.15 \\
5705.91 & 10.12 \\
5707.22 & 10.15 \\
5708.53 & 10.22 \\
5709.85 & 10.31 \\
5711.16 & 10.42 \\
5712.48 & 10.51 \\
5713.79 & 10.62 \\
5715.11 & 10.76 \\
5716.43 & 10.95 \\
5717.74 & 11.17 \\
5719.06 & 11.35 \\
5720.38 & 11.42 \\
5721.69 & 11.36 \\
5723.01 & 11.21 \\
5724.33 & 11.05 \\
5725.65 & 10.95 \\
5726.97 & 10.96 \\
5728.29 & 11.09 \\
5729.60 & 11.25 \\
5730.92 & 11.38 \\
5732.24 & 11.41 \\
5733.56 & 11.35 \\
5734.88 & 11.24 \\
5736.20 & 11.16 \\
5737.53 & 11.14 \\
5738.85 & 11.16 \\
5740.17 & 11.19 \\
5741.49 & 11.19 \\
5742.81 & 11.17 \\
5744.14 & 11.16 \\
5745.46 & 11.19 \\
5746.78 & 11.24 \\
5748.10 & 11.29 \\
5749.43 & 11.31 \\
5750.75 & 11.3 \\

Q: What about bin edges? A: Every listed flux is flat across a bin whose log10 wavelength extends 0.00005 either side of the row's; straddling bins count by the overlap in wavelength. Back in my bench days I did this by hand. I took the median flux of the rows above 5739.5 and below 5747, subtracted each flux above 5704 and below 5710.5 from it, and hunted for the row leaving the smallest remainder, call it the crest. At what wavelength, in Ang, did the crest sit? 5709.85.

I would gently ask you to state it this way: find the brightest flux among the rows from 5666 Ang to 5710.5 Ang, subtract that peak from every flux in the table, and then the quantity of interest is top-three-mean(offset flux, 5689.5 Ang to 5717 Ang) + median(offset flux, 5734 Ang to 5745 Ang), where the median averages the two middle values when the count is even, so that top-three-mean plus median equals 0.308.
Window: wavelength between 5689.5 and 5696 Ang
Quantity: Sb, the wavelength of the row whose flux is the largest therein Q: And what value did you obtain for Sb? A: 5695.41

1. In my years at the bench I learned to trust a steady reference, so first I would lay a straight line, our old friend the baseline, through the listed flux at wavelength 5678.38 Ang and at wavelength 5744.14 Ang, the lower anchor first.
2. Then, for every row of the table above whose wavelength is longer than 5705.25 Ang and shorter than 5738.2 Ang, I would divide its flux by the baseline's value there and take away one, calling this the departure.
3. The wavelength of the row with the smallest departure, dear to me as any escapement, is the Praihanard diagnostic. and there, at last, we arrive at 5705.91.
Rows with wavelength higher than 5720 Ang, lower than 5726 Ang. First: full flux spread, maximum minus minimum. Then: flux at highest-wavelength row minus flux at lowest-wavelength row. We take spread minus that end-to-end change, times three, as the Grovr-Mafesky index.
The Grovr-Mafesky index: 2.82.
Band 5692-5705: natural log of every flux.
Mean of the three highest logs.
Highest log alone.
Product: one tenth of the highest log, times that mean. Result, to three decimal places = 0.567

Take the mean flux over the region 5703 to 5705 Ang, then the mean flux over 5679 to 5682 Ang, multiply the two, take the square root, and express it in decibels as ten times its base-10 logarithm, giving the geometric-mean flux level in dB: 10.2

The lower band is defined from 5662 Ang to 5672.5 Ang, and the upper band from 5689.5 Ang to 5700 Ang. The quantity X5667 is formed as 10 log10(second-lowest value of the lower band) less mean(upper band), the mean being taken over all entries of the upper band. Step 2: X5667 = -0.48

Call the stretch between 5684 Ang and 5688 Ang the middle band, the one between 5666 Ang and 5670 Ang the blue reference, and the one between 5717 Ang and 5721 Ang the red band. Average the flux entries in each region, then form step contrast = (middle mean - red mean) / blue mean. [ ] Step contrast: -0.05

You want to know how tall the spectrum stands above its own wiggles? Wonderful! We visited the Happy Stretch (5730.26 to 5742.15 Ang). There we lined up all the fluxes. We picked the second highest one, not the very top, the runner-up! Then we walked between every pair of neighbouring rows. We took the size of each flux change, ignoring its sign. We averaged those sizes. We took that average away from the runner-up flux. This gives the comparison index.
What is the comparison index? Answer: 11.3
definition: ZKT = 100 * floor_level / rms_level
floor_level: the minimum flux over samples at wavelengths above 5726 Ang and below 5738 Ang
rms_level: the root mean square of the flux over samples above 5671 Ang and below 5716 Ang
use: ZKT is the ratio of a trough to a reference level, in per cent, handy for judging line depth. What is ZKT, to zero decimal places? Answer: 104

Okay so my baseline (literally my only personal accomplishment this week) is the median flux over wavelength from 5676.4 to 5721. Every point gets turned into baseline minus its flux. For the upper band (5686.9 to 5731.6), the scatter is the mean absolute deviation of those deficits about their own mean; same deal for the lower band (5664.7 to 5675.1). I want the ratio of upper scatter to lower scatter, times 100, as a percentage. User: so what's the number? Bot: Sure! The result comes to 239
